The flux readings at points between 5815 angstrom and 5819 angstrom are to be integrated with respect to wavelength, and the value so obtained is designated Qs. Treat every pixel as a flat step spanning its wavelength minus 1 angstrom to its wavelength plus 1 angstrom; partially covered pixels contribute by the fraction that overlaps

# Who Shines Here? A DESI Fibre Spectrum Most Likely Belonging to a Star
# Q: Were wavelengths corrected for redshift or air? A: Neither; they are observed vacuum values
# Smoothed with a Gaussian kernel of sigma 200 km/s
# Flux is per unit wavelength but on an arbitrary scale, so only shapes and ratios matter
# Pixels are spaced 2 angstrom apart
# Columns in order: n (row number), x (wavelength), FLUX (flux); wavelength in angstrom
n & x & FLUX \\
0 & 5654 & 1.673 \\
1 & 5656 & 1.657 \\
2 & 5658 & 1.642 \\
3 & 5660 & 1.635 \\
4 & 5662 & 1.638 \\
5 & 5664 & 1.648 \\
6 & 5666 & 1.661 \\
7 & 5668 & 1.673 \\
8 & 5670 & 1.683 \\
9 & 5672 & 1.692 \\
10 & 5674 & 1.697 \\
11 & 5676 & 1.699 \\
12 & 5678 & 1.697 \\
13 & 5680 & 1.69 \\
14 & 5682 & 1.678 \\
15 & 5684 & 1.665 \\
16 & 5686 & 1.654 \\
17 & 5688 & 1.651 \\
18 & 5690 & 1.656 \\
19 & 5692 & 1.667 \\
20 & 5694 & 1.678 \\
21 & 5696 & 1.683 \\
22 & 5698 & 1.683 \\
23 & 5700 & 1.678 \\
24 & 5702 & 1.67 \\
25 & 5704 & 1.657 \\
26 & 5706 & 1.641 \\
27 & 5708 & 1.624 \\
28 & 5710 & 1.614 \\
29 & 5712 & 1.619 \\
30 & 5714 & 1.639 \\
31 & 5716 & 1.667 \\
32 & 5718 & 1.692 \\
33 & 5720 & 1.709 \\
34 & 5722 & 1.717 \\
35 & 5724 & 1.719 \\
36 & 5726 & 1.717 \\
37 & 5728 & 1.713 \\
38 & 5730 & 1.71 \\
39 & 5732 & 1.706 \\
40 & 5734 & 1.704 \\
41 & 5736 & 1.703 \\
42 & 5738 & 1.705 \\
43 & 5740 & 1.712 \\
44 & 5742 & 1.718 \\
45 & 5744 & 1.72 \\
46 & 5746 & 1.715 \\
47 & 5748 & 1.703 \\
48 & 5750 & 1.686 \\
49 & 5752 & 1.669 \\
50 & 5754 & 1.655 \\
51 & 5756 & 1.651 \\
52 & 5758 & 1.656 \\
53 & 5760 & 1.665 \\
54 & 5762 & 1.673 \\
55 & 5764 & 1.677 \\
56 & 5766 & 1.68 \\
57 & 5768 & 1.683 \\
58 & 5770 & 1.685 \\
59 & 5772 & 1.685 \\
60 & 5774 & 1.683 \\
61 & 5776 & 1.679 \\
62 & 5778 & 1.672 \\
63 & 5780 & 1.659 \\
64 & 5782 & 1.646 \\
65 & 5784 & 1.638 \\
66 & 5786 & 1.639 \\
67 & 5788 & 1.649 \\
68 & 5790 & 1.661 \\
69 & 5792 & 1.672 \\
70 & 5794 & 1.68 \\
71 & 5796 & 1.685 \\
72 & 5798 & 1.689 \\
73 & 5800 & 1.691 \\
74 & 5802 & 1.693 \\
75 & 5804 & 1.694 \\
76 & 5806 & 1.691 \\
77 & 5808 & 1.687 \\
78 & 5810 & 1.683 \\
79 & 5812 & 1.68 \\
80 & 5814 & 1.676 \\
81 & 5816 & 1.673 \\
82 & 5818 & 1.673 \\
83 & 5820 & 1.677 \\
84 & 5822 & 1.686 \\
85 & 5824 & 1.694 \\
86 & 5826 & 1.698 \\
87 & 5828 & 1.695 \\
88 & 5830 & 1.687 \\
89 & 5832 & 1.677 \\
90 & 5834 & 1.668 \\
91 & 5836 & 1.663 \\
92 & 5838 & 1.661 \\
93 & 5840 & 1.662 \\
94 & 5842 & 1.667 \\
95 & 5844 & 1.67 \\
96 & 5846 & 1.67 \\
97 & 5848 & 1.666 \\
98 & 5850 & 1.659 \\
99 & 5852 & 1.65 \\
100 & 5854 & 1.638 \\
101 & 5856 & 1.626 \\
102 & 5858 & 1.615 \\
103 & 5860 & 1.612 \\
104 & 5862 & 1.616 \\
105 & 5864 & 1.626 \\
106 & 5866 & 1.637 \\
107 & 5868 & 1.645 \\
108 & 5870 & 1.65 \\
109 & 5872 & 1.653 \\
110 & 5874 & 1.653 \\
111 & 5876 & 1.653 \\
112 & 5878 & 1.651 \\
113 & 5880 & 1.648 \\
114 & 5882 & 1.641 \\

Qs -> 6.69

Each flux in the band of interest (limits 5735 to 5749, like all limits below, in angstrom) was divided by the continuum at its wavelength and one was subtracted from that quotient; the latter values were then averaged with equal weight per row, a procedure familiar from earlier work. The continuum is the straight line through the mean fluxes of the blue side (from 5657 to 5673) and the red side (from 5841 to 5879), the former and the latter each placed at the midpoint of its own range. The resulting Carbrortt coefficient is 0.035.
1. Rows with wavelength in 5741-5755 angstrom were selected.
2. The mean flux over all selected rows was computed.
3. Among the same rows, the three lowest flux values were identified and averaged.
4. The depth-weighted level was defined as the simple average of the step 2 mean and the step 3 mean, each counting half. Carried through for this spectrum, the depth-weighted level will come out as 1.68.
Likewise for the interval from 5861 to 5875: 1.63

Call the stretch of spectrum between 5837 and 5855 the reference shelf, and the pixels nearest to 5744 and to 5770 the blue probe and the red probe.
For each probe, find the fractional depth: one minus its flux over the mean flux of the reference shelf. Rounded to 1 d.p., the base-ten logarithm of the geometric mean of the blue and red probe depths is -1.6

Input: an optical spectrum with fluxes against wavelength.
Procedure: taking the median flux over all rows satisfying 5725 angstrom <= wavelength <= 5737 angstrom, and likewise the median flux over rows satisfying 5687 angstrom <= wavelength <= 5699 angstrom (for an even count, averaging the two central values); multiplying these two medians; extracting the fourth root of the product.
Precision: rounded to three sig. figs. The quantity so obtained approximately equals 1.30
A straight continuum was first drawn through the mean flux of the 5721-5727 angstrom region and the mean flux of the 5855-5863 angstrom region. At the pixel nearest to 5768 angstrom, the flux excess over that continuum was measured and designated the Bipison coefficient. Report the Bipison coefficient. 0.00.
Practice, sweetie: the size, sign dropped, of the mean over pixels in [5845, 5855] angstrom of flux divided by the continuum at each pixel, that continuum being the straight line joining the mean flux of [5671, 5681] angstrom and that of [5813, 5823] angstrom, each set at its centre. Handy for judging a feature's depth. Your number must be 0.99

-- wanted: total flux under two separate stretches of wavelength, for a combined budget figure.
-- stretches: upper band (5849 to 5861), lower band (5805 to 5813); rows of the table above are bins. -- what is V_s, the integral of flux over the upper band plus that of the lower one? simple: 33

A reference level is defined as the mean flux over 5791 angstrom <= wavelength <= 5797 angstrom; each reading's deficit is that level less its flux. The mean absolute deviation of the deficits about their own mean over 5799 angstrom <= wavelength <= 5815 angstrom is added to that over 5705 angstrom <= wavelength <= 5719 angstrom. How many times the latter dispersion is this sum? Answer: 1.3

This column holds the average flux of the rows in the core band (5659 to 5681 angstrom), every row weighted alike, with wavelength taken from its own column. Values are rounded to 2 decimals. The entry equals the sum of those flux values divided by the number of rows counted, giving 1.67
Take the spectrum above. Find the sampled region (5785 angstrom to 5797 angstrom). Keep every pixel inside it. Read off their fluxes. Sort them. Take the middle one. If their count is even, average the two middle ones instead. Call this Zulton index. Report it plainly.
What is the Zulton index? 1.67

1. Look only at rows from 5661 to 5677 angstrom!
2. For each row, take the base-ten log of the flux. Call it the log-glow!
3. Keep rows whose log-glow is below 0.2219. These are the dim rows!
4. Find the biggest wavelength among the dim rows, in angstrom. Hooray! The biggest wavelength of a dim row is 5666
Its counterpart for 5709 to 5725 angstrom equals 5714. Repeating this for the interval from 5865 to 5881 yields 5880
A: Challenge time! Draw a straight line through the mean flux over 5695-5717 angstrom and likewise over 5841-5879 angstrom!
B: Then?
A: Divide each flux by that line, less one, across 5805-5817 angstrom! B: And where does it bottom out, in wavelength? 5816 angstrom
